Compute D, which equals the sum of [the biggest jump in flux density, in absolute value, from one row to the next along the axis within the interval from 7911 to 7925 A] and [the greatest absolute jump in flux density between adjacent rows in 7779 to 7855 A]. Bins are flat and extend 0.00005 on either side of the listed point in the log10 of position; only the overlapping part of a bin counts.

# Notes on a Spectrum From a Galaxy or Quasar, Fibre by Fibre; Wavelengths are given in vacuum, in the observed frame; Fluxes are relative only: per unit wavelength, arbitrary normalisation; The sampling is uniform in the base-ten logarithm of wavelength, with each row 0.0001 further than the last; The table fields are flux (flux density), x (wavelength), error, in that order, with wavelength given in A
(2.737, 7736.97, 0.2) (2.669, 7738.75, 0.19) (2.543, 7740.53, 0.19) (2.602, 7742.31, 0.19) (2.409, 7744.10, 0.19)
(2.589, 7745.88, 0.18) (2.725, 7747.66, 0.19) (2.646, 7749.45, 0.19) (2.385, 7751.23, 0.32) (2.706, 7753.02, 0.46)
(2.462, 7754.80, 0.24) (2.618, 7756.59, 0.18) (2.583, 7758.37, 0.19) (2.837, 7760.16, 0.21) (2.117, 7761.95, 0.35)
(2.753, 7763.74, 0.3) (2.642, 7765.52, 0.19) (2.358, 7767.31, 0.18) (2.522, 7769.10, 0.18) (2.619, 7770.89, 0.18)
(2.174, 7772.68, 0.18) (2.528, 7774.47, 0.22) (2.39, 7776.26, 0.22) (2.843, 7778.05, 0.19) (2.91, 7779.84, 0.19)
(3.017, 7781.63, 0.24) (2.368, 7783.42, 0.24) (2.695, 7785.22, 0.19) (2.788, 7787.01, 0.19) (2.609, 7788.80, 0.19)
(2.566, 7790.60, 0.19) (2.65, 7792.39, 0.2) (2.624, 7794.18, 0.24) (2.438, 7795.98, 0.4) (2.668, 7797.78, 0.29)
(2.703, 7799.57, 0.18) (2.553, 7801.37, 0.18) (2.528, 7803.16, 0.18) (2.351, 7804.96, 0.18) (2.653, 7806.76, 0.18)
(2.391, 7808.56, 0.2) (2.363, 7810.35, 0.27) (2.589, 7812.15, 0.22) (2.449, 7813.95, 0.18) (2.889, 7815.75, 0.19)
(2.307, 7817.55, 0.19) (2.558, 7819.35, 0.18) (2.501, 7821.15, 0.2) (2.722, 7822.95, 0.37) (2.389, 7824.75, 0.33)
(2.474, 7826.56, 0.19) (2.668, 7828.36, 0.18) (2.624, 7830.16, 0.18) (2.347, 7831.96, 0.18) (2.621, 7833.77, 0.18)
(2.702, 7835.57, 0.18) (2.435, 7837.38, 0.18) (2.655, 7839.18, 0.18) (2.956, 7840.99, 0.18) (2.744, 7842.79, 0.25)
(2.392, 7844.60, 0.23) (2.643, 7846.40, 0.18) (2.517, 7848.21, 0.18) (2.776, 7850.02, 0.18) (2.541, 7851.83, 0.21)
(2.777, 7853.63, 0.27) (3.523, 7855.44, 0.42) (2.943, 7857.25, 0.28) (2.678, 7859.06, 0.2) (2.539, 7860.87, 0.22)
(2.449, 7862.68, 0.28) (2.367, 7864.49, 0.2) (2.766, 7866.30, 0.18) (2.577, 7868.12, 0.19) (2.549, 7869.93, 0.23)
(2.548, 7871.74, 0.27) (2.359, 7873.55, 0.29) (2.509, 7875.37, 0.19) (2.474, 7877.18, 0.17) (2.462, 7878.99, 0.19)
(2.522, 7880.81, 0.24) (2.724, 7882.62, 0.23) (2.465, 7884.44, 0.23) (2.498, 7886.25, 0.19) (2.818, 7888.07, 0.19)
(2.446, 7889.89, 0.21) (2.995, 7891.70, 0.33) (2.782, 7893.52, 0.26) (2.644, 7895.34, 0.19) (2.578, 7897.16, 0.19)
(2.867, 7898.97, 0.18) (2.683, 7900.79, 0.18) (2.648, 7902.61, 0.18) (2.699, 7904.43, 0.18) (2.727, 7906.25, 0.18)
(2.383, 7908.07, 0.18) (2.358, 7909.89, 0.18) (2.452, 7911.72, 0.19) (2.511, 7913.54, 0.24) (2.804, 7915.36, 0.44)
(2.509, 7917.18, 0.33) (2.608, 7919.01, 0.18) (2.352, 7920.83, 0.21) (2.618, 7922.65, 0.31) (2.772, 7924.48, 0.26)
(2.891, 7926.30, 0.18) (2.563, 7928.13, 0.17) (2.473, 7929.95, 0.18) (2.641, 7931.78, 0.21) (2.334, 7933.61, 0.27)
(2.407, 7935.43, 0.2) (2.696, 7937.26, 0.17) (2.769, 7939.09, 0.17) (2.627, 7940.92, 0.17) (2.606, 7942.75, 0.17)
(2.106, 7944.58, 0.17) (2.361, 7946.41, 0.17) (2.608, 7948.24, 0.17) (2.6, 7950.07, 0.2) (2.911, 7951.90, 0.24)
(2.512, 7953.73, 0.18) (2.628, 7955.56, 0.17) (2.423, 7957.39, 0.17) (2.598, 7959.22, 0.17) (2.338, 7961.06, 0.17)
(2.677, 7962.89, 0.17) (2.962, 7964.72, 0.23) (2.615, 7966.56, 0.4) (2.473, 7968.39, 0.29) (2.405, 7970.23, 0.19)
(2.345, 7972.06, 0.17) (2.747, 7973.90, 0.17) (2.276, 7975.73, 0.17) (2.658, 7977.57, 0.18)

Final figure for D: 0.94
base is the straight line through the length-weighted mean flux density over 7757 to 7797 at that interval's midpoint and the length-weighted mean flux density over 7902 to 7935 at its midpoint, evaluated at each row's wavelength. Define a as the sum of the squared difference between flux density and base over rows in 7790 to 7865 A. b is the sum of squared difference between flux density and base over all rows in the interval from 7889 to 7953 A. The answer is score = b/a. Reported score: 0.65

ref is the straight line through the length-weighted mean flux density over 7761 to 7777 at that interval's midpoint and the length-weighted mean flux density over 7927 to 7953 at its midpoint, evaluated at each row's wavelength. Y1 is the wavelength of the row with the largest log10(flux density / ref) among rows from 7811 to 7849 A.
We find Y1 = 7840.99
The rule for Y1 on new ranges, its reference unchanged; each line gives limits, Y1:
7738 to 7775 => 7760.16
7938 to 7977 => 7964.72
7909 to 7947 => 7926.30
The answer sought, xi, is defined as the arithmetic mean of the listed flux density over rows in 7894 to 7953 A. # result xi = 2.59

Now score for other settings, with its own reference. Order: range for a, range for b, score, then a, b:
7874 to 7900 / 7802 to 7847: 1.60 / 0.46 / 0.73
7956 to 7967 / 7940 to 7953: 1.55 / 0.25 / 0.38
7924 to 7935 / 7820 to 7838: 0.84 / 0.21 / 0.18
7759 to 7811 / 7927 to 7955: 0.43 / 1.24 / 0.54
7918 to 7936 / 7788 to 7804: 0.18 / 0.29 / 0.05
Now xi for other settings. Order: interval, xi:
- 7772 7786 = 2.62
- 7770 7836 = 2.57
